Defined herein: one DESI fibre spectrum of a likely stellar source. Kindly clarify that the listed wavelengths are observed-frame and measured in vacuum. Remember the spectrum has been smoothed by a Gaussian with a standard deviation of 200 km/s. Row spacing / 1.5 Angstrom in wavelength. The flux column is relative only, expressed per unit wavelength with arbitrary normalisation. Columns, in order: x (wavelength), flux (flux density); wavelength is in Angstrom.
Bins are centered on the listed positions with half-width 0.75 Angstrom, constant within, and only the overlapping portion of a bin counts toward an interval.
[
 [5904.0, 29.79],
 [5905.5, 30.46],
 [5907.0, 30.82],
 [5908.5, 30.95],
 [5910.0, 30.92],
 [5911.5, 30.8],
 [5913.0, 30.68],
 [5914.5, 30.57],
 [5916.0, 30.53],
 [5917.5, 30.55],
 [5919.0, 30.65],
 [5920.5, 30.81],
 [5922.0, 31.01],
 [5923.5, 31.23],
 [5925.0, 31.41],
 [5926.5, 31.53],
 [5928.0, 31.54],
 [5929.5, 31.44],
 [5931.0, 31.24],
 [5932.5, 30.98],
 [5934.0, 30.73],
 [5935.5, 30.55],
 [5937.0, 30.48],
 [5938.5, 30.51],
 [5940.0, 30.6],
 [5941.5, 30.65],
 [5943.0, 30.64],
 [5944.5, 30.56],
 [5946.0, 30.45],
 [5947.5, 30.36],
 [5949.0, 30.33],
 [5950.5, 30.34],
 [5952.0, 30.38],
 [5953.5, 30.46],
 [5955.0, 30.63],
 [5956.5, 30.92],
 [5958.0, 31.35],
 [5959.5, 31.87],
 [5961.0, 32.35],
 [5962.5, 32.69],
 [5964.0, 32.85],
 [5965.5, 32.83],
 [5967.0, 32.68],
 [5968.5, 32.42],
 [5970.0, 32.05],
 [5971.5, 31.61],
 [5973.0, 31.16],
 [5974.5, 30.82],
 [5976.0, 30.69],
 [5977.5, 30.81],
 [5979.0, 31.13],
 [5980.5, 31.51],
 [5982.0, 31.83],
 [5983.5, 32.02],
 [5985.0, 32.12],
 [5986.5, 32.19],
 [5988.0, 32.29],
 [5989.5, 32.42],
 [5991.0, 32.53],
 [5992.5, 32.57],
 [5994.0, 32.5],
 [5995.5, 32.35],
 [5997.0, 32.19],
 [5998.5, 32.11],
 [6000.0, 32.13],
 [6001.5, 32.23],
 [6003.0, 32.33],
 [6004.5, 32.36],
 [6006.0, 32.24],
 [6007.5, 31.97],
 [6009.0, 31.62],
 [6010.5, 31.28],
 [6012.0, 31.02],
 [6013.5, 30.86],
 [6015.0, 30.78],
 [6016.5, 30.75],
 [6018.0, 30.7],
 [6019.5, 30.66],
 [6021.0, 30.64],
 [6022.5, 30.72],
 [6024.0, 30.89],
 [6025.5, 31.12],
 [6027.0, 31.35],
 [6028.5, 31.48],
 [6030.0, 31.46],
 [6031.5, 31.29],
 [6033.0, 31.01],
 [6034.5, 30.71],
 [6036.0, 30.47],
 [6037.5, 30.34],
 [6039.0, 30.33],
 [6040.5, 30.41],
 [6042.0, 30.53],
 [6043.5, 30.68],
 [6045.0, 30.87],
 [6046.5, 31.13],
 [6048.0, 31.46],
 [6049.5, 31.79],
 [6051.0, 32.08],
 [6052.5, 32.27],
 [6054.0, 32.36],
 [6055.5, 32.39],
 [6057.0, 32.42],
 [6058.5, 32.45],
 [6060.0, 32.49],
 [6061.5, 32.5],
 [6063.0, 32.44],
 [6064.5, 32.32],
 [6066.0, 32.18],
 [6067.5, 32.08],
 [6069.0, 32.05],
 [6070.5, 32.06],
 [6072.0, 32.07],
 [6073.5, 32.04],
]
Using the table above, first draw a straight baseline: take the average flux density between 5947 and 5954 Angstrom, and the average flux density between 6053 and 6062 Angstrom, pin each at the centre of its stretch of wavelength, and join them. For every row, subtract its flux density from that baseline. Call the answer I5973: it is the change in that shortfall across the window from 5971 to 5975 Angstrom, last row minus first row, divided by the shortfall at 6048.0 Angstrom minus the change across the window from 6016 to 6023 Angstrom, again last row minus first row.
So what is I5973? 1.3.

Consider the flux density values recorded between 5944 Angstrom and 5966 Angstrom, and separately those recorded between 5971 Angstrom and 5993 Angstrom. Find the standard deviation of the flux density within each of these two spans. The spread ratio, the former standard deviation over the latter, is 1.5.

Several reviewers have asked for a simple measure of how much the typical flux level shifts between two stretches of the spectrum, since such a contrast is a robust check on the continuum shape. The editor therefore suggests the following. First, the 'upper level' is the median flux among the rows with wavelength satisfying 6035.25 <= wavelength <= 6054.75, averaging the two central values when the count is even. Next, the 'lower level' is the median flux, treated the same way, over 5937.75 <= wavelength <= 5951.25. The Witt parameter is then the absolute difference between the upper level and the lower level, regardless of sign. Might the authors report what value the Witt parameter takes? 0.36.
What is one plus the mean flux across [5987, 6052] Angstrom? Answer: 32.4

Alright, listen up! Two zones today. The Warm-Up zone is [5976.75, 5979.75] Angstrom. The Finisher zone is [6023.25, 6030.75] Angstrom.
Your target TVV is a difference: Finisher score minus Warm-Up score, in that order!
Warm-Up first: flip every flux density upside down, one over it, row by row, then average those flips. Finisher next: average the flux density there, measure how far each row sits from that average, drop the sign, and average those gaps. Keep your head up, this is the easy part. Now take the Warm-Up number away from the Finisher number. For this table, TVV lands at 0.17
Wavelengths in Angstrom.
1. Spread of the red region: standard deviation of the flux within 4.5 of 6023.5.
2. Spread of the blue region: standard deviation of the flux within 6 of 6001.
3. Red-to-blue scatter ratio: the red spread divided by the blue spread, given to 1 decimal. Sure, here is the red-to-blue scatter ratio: 2.9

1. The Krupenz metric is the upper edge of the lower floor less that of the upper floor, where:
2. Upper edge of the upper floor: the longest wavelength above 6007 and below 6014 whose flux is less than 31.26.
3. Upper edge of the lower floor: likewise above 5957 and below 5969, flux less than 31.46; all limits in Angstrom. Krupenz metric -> -55.5 Angstrom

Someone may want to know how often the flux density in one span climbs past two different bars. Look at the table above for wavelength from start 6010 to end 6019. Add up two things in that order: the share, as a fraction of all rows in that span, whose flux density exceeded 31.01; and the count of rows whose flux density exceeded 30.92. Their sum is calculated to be 2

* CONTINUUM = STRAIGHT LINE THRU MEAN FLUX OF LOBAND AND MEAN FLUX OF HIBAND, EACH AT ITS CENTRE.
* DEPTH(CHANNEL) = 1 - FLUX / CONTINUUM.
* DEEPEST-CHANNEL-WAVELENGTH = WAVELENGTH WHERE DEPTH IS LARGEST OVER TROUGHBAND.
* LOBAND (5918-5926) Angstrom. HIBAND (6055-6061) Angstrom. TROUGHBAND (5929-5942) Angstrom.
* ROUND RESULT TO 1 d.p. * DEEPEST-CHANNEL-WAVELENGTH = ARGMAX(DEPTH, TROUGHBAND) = 5937.0 Angstrom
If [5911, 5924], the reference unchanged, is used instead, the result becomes 5916.0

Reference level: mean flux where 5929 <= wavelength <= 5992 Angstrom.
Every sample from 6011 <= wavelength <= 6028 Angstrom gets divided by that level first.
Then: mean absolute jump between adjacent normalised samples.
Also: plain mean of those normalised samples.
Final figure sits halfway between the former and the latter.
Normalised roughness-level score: 0.494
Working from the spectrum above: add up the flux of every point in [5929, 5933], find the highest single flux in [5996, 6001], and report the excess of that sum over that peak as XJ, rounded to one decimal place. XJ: 61.5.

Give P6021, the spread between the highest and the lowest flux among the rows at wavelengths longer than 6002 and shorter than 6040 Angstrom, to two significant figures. 2.0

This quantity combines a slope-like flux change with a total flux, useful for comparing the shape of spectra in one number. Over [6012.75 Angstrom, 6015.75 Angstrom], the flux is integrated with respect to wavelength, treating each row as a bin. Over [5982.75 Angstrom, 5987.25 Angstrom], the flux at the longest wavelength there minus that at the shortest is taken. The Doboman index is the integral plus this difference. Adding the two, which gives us 93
